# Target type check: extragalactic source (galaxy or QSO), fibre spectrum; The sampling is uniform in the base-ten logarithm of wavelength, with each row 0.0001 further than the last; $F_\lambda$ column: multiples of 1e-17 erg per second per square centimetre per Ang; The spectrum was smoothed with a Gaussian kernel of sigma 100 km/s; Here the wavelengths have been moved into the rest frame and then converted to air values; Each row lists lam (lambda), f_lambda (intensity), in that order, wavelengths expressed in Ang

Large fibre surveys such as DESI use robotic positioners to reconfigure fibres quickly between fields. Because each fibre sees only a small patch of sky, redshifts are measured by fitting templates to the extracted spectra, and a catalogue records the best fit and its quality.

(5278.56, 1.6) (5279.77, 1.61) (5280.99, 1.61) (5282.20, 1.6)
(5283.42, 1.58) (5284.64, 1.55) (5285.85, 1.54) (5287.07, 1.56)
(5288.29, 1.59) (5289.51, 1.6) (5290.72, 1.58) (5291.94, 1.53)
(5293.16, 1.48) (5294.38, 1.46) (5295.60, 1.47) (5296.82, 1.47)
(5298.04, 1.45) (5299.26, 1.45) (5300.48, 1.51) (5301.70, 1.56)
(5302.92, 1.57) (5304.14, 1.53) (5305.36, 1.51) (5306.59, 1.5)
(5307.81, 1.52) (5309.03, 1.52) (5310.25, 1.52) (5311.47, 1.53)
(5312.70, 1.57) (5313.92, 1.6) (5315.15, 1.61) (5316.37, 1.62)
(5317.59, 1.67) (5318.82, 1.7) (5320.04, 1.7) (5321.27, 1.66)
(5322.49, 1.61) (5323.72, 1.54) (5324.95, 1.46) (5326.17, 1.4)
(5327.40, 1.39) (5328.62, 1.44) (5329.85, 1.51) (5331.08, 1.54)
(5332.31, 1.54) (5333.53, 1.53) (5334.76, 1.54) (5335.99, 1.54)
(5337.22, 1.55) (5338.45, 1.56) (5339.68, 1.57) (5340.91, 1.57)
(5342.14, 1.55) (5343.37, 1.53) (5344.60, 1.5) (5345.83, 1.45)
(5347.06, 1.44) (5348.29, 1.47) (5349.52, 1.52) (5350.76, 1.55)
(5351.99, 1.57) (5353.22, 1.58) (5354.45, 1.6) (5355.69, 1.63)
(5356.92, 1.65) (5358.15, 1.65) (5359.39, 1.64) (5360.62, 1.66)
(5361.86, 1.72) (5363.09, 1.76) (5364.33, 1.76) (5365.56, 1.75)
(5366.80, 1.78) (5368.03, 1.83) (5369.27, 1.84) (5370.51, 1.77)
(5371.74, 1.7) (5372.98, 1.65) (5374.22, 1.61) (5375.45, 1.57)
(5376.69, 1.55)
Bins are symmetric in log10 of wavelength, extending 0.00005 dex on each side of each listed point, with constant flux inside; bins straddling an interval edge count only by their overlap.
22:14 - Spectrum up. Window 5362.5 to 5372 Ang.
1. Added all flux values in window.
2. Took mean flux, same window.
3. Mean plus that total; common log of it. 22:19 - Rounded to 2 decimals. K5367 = 1.20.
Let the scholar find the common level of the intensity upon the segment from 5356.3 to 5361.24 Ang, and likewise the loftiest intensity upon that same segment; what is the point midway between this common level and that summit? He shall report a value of 1.655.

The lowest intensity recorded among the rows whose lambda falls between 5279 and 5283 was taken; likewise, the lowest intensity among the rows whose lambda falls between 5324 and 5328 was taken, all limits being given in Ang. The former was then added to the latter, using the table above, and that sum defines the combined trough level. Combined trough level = 2.99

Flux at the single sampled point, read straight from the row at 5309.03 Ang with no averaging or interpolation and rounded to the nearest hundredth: 1.52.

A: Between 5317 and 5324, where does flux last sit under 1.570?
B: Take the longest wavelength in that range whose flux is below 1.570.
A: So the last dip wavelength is 5323.72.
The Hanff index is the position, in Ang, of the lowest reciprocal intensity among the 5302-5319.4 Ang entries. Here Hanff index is 5318.82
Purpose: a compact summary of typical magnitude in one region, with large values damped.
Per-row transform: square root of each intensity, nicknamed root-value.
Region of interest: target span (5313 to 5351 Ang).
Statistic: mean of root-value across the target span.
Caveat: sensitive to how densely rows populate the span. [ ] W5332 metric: 1.24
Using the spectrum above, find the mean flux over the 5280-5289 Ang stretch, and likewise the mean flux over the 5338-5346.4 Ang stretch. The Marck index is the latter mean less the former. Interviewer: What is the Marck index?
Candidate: -0.04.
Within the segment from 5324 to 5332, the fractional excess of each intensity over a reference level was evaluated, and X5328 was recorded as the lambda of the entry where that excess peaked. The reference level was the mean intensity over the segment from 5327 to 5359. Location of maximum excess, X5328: 5331.08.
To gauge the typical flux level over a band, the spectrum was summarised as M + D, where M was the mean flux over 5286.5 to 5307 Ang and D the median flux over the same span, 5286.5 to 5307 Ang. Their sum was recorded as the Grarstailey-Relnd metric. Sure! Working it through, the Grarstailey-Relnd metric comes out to 3.03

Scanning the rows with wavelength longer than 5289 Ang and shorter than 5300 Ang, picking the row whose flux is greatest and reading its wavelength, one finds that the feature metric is 5289.51 Ang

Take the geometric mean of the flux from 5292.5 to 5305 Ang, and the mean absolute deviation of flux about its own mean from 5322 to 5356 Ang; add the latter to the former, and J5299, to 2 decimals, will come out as 1.54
